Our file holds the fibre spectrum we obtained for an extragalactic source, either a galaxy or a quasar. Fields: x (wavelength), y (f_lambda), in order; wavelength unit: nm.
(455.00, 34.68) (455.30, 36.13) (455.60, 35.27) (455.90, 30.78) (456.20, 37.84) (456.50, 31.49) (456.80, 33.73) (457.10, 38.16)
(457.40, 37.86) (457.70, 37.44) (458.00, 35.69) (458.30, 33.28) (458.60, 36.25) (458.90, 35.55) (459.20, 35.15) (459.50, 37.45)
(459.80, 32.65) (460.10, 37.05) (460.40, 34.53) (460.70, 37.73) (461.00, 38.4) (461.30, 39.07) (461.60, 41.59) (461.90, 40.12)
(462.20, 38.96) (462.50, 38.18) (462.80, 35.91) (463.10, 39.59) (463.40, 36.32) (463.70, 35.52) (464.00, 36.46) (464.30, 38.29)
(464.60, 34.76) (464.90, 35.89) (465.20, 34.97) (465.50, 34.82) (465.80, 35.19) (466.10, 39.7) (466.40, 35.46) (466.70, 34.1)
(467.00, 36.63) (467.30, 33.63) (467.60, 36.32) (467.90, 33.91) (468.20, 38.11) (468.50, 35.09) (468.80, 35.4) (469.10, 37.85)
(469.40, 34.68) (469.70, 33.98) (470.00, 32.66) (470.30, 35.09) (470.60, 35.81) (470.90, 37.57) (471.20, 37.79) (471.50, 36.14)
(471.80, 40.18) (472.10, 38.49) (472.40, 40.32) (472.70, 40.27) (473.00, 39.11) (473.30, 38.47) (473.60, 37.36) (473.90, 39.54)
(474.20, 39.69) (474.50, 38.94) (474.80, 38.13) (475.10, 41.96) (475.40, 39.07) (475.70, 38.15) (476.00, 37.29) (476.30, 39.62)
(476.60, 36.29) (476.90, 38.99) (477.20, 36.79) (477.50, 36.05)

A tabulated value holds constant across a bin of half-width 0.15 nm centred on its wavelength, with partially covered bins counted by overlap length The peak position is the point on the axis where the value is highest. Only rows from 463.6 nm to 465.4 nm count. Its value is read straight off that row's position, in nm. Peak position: 464.30 nm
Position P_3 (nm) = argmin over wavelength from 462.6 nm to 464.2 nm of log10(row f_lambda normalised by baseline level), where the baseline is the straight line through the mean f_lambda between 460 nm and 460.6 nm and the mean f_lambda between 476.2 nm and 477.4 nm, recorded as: 463.70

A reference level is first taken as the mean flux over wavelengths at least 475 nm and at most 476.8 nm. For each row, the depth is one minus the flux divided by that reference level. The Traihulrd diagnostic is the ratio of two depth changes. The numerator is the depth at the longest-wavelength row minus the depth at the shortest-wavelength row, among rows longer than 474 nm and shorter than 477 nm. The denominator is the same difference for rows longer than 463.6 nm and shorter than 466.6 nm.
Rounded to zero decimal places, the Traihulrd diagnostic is 12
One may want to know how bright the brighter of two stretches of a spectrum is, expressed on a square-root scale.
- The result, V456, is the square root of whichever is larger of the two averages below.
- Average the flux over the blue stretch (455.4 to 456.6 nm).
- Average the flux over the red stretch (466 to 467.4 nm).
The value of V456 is 5.99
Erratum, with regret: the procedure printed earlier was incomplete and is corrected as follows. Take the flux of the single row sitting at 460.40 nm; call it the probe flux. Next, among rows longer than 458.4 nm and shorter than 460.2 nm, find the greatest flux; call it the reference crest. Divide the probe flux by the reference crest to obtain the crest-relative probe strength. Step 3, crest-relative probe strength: 0.92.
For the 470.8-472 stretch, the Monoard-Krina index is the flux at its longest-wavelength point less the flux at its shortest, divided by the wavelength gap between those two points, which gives 3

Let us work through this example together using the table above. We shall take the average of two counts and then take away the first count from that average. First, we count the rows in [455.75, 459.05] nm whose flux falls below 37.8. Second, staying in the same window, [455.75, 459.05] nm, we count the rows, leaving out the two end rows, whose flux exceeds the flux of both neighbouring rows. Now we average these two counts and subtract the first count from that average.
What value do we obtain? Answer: -2.5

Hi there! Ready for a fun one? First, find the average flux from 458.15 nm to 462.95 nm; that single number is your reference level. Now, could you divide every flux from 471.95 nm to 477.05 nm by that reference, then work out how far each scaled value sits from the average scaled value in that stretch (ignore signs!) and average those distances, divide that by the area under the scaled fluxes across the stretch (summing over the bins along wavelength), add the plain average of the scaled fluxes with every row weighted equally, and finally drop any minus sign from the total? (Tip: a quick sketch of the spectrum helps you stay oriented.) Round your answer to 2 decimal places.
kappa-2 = 1.06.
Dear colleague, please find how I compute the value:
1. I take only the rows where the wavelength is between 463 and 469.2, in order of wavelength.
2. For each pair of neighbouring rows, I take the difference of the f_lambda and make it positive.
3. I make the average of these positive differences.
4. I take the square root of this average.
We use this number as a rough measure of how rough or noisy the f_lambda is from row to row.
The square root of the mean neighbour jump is 1.48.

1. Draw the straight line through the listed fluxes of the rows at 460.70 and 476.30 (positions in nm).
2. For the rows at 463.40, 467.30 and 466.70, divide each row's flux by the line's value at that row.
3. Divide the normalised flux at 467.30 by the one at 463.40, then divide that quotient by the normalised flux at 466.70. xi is 1.03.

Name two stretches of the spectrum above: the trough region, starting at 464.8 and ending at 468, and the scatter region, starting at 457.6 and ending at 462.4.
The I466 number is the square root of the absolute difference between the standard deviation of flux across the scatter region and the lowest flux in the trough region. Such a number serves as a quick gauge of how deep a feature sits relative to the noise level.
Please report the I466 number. 5.59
